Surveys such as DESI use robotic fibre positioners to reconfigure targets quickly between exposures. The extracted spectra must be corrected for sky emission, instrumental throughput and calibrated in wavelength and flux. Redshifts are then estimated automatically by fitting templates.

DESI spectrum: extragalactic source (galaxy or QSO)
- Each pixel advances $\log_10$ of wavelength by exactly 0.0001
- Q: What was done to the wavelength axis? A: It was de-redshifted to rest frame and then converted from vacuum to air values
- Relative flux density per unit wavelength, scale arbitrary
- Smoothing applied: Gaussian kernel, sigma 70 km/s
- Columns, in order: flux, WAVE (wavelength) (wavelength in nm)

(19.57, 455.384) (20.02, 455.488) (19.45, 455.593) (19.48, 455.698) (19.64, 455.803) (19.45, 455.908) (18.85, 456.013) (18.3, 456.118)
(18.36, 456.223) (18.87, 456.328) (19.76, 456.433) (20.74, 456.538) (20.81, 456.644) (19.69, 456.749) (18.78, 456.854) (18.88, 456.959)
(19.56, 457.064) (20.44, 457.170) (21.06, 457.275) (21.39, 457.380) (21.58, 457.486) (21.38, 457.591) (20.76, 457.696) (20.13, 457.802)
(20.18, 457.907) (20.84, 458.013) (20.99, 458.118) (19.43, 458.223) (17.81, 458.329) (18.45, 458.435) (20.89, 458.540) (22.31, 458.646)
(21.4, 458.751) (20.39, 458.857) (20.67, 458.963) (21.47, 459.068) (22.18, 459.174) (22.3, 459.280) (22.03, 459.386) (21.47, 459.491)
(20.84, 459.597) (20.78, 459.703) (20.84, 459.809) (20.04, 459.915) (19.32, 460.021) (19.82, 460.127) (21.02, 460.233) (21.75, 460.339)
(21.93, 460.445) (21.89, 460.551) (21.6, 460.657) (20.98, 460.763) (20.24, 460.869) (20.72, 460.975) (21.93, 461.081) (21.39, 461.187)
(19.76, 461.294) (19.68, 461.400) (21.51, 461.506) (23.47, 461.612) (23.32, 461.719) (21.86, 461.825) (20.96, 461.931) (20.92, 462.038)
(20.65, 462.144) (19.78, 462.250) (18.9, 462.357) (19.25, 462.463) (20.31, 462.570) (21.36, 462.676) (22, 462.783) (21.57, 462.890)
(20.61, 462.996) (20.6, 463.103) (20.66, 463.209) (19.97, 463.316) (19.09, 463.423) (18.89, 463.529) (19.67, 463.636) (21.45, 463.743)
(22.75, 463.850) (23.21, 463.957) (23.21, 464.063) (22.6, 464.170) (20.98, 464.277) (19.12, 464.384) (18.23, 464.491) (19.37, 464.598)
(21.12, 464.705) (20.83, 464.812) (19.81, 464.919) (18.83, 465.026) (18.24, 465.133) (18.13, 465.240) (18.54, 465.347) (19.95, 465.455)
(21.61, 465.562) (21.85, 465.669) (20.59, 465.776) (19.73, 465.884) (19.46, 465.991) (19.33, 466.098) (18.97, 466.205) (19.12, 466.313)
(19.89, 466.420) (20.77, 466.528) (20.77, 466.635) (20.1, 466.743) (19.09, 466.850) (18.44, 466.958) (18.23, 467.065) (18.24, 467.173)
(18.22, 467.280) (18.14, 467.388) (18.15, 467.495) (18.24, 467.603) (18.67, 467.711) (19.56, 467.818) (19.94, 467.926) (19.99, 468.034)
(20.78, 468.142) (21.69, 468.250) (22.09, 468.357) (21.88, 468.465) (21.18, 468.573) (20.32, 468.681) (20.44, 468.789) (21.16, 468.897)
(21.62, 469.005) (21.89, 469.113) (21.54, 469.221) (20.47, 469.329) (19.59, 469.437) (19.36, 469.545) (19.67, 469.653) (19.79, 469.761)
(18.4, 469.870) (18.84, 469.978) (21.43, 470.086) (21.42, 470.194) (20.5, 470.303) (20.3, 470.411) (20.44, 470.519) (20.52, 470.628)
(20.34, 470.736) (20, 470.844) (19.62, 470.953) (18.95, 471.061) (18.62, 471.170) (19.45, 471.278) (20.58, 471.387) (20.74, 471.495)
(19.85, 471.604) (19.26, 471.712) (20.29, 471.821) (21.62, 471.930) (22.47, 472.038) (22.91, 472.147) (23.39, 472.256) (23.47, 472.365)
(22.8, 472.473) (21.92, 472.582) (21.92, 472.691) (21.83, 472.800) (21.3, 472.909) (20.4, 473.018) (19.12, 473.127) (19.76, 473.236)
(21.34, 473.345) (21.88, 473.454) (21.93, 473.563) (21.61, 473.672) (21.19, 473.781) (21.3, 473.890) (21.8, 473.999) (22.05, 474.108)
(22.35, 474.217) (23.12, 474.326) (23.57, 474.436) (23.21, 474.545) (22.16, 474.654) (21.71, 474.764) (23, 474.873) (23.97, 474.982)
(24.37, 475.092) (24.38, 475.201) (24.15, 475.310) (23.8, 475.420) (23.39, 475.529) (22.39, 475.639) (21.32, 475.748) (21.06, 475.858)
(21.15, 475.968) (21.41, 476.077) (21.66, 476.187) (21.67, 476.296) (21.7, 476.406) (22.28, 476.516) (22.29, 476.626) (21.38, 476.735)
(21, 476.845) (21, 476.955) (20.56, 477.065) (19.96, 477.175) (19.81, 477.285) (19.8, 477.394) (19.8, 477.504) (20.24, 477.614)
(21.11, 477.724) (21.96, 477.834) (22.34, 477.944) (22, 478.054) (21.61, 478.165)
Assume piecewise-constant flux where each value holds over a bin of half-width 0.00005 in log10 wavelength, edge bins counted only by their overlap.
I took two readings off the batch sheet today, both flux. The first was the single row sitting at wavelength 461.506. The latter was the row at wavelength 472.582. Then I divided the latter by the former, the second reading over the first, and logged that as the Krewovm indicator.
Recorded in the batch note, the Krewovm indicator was 1.02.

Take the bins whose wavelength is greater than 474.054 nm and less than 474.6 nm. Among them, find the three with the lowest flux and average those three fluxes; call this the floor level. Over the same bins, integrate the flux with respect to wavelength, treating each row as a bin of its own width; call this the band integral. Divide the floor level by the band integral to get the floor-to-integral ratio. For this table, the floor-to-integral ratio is 1.80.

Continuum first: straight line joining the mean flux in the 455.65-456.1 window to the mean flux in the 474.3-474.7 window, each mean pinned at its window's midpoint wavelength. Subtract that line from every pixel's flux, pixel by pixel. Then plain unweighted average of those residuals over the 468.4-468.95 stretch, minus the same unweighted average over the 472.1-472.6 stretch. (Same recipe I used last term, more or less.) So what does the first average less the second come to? -1.2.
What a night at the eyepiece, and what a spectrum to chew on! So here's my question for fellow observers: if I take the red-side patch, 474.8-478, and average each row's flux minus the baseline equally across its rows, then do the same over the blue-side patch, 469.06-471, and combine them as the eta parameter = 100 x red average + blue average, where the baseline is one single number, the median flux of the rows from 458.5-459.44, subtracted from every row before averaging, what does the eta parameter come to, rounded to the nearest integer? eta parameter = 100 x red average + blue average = 34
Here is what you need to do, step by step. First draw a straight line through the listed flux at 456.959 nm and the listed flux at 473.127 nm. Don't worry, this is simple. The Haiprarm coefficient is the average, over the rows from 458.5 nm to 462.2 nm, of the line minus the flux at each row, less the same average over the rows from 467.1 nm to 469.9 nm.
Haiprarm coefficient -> -1.3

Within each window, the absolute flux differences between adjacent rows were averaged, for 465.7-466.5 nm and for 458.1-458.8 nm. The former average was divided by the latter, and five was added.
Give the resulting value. 5.3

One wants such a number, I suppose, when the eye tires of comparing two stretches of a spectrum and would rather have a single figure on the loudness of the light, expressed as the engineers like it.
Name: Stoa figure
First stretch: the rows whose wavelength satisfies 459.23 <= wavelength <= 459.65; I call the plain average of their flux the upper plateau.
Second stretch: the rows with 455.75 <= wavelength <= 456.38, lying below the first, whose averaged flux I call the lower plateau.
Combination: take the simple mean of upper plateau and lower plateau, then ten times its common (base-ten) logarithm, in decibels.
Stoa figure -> 13.1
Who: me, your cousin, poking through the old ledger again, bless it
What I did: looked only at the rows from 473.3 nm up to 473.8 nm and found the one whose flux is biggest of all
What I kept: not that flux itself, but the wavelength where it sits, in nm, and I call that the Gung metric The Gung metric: 473.563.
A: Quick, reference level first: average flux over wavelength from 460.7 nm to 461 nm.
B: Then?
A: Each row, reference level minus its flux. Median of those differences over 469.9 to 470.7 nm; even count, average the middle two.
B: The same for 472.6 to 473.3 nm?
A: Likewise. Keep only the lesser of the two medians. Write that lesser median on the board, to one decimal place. -0.2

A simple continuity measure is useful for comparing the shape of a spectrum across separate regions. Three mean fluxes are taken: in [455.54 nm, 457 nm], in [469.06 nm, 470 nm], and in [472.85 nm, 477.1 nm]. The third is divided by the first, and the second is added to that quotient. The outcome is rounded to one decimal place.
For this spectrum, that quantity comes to 21.1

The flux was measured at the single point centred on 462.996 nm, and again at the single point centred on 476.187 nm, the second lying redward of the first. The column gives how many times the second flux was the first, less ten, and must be -8.95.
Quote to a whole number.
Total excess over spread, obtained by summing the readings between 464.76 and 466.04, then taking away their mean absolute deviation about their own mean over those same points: 237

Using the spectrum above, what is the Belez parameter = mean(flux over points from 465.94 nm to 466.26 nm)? 19.3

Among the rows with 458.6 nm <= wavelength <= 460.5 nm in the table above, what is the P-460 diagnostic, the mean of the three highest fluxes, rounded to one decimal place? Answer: 22.3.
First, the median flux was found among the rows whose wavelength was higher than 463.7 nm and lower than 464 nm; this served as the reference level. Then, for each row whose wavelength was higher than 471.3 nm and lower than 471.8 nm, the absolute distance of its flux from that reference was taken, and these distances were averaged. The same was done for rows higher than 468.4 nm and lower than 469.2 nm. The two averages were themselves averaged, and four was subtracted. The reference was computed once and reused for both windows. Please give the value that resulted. -1.91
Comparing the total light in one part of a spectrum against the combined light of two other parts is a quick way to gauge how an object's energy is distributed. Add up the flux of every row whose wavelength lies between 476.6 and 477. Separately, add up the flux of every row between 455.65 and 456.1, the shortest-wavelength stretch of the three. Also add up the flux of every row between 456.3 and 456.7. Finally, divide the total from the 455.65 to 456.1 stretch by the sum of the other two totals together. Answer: 0.467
